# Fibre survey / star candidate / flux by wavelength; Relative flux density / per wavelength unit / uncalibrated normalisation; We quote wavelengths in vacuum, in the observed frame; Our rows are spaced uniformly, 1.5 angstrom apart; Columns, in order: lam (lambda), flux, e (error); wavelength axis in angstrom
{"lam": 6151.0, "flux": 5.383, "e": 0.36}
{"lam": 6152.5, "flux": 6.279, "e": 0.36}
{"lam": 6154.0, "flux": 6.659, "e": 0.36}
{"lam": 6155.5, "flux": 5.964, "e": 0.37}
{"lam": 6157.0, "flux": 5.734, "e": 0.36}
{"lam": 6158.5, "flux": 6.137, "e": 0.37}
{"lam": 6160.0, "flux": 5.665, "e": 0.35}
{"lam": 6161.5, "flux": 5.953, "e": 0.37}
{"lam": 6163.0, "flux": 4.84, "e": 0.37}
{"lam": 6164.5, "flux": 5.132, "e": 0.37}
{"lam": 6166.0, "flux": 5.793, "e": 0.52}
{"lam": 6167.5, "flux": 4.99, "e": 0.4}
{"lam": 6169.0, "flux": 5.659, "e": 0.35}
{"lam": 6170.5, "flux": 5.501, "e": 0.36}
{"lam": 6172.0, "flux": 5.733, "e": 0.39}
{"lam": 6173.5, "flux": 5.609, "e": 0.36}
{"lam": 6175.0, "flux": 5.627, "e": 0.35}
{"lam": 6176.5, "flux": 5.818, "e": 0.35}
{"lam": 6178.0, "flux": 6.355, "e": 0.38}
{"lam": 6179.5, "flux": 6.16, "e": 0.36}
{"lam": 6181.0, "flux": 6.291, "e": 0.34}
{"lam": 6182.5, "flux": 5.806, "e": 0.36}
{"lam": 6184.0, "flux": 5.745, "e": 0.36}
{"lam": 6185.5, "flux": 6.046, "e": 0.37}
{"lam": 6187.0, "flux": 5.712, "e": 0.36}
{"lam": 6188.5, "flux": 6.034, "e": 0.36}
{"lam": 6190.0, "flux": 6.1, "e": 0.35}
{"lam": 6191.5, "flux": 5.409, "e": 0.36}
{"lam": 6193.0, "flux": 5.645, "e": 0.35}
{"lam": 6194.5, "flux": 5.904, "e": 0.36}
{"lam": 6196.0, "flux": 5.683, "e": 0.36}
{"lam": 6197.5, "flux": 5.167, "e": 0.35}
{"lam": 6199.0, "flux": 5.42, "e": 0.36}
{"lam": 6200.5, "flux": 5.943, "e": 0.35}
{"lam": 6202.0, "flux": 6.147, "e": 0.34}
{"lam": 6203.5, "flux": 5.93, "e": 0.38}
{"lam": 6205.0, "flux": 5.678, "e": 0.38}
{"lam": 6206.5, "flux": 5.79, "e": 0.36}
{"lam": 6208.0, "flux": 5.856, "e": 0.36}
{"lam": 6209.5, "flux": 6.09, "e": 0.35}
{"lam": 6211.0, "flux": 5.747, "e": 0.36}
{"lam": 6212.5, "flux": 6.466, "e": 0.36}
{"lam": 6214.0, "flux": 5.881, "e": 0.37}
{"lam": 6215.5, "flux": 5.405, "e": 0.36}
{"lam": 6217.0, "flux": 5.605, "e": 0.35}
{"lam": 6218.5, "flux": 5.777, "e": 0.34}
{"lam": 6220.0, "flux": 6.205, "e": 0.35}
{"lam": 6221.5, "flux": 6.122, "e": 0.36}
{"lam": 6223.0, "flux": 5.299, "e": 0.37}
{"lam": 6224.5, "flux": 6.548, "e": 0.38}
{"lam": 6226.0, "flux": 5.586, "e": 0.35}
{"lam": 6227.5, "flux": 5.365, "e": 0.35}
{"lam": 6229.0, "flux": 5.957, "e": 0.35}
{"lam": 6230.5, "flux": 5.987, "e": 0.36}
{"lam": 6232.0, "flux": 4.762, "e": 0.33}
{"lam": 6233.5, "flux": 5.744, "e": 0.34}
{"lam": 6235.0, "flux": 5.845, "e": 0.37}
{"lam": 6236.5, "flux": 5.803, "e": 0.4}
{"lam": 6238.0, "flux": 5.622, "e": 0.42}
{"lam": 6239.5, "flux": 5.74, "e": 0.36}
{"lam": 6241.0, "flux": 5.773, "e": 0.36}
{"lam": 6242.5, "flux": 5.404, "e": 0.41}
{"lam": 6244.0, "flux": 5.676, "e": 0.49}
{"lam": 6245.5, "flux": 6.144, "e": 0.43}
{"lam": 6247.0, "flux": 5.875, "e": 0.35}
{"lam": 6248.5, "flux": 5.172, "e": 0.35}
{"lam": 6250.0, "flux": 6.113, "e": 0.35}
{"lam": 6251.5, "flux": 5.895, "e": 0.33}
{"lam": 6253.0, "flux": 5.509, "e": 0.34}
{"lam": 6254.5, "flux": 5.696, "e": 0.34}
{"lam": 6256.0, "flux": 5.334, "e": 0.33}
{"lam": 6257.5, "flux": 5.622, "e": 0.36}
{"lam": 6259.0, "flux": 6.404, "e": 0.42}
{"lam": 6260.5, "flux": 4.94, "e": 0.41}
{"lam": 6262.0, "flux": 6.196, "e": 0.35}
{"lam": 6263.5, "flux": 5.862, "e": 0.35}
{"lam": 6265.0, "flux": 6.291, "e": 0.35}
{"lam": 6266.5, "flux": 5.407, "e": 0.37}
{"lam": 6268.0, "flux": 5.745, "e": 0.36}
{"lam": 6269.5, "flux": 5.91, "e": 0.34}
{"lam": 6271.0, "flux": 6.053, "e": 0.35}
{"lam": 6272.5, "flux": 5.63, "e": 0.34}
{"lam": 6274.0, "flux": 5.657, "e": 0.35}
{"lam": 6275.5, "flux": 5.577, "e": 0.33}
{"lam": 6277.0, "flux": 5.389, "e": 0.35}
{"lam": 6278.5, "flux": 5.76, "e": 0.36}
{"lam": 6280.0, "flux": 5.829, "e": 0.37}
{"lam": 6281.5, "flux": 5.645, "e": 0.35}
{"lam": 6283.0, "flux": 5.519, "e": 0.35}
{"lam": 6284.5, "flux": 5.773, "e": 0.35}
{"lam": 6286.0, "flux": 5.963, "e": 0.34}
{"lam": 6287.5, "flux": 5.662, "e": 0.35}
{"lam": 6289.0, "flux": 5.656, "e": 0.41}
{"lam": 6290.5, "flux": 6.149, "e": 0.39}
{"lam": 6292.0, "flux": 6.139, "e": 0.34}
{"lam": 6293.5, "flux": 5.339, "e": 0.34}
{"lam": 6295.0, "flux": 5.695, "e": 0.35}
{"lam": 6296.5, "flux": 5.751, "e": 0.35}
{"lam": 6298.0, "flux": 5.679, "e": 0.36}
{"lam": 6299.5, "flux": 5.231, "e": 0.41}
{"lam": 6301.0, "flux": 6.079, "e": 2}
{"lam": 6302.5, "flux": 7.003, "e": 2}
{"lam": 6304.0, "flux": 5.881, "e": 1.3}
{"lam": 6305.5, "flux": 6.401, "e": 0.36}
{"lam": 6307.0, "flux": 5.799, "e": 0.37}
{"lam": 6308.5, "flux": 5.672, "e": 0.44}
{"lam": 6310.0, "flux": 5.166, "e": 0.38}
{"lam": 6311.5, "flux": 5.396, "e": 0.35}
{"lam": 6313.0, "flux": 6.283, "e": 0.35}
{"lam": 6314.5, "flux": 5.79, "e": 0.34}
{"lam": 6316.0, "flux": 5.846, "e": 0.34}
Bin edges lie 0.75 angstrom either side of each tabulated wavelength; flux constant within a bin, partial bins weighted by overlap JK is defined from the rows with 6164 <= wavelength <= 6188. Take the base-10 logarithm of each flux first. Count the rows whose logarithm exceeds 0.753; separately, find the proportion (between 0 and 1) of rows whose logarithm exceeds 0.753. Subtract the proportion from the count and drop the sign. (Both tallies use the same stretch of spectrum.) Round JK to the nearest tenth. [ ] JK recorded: 9.4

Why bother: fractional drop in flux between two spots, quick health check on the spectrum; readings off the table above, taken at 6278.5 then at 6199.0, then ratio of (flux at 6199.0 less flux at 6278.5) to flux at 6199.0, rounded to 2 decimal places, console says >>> -0.06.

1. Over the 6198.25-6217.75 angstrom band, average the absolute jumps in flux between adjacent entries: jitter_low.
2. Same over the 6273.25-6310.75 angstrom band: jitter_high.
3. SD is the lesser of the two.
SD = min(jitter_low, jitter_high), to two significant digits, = 0.33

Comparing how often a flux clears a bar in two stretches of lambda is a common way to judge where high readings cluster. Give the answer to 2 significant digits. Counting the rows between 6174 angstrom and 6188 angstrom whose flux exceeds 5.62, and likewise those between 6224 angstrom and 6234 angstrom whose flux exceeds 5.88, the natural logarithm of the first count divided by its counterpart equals 1.1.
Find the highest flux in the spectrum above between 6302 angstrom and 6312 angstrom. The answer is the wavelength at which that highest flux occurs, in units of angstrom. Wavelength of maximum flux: 6302.5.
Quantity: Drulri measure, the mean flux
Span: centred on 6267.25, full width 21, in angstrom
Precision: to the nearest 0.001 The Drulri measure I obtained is 5.763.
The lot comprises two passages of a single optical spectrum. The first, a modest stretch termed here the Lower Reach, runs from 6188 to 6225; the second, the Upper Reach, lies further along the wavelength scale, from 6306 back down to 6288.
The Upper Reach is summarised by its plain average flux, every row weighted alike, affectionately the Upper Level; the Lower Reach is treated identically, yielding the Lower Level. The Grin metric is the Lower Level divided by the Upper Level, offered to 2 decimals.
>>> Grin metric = 0.99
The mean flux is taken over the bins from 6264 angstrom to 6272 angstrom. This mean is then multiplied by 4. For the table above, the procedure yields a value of 23.5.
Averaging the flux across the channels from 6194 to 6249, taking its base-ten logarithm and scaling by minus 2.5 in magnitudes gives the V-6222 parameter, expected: -1.90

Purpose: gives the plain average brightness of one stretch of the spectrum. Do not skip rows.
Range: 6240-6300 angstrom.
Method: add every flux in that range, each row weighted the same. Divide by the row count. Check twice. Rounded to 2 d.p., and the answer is 5.73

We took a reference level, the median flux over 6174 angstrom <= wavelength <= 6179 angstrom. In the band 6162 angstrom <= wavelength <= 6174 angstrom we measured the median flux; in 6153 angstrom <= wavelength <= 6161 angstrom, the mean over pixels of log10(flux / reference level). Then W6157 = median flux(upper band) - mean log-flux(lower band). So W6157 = 5.54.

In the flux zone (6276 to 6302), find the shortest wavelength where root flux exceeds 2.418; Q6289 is 6286.0 angstrom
